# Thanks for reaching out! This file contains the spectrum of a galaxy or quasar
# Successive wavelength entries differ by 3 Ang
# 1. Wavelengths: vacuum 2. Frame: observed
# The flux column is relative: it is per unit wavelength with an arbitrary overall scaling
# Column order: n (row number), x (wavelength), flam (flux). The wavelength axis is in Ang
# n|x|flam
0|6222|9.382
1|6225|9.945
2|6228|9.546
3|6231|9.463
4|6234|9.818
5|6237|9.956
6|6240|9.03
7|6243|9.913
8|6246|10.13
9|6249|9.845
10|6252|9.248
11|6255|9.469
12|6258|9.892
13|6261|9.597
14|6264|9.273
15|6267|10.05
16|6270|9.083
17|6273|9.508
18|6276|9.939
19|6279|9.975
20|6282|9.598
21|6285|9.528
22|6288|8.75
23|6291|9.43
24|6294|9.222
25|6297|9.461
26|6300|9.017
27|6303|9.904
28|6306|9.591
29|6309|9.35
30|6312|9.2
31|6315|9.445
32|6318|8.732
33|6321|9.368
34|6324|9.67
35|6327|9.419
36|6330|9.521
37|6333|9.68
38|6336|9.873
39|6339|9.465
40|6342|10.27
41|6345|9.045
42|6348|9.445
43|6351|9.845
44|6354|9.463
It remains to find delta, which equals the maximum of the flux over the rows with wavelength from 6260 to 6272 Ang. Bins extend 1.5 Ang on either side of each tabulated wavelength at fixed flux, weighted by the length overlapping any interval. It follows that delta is 10.05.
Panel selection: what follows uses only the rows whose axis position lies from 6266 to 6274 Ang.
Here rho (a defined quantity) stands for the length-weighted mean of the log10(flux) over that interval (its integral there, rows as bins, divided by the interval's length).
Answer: 0.978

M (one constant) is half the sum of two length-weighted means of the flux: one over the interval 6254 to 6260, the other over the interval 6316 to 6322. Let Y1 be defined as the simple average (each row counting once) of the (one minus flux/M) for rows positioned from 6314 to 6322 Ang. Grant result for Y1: 0.020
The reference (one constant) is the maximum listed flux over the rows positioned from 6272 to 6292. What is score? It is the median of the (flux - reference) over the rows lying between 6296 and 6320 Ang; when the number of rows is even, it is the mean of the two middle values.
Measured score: -0.58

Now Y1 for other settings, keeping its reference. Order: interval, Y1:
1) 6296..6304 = -0.009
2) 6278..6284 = -0.044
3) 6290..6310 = -0.005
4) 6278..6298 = -0.005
